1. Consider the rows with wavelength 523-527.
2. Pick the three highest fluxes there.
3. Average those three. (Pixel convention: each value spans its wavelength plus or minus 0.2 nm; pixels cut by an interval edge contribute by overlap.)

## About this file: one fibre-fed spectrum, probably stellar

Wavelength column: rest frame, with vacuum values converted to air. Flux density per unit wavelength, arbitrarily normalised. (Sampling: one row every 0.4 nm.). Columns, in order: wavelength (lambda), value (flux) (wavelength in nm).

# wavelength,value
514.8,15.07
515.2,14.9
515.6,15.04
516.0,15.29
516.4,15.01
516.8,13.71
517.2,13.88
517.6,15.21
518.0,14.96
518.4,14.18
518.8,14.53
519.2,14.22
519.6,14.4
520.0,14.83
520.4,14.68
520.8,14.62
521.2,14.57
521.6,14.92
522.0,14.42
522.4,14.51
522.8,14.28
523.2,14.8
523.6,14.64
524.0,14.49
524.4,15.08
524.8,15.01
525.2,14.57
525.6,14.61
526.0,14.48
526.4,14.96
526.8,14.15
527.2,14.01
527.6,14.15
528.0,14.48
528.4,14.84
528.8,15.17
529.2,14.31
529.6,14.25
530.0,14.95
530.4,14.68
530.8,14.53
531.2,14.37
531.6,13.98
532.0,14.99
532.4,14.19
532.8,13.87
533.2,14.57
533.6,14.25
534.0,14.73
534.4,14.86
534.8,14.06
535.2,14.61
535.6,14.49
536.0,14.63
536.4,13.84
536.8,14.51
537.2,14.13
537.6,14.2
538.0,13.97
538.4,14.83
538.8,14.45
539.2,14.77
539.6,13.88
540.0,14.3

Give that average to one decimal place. 15.0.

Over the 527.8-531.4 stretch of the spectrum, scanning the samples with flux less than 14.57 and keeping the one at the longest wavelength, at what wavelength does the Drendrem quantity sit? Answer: 531.2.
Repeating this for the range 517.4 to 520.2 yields 519.6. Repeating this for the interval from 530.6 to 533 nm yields 532.8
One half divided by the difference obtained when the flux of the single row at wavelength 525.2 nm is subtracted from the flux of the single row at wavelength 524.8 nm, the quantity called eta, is 1.1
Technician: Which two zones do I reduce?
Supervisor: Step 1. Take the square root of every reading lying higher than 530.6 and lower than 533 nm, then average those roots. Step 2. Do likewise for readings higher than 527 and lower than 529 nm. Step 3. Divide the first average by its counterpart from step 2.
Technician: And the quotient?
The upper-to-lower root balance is 0.993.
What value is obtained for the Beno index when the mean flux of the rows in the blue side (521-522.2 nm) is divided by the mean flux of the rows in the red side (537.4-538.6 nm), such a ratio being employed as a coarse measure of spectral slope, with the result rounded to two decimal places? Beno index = 1.02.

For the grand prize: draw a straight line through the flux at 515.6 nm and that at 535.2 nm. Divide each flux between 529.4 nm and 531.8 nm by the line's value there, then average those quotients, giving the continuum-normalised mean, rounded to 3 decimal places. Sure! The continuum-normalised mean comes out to 0.983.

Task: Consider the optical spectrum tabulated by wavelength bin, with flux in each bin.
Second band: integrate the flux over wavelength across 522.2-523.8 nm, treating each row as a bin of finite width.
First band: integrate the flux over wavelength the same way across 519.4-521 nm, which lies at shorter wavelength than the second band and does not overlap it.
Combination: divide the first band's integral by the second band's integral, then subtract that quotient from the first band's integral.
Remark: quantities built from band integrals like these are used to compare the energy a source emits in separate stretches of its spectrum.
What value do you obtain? 22.4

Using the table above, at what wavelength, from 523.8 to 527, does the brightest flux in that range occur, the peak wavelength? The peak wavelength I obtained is 524.4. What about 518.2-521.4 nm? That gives 520.0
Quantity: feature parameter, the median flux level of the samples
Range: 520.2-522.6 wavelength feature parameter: 14.6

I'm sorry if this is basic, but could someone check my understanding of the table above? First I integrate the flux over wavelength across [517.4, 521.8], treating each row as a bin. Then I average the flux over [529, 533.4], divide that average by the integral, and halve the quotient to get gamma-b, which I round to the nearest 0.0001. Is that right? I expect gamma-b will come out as 0.1119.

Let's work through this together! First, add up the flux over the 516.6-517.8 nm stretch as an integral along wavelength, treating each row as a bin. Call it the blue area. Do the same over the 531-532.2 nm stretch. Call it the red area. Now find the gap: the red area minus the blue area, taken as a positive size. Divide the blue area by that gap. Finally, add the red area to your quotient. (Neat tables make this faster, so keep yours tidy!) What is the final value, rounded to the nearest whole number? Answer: 97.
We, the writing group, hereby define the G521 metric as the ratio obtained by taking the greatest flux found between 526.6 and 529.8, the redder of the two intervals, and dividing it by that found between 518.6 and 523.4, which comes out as 1.02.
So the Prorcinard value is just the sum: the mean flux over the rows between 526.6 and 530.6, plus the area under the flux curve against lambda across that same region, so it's 72.5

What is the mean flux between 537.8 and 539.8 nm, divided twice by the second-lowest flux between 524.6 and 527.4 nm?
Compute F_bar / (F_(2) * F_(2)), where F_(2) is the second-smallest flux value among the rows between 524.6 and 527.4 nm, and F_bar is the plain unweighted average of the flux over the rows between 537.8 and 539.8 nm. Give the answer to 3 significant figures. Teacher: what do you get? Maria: 0.0718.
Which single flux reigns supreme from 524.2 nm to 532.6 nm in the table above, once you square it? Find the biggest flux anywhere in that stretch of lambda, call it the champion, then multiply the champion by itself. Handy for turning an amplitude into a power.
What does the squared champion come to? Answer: 230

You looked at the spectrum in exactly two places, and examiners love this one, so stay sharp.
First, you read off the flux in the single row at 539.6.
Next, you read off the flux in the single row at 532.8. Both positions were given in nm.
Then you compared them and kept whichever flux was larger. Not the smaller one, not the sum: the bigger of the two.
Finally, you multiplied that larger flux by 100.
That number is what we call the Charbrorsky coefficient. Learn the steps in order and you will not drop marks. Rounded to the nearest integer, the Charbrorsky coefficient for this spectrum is 1388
